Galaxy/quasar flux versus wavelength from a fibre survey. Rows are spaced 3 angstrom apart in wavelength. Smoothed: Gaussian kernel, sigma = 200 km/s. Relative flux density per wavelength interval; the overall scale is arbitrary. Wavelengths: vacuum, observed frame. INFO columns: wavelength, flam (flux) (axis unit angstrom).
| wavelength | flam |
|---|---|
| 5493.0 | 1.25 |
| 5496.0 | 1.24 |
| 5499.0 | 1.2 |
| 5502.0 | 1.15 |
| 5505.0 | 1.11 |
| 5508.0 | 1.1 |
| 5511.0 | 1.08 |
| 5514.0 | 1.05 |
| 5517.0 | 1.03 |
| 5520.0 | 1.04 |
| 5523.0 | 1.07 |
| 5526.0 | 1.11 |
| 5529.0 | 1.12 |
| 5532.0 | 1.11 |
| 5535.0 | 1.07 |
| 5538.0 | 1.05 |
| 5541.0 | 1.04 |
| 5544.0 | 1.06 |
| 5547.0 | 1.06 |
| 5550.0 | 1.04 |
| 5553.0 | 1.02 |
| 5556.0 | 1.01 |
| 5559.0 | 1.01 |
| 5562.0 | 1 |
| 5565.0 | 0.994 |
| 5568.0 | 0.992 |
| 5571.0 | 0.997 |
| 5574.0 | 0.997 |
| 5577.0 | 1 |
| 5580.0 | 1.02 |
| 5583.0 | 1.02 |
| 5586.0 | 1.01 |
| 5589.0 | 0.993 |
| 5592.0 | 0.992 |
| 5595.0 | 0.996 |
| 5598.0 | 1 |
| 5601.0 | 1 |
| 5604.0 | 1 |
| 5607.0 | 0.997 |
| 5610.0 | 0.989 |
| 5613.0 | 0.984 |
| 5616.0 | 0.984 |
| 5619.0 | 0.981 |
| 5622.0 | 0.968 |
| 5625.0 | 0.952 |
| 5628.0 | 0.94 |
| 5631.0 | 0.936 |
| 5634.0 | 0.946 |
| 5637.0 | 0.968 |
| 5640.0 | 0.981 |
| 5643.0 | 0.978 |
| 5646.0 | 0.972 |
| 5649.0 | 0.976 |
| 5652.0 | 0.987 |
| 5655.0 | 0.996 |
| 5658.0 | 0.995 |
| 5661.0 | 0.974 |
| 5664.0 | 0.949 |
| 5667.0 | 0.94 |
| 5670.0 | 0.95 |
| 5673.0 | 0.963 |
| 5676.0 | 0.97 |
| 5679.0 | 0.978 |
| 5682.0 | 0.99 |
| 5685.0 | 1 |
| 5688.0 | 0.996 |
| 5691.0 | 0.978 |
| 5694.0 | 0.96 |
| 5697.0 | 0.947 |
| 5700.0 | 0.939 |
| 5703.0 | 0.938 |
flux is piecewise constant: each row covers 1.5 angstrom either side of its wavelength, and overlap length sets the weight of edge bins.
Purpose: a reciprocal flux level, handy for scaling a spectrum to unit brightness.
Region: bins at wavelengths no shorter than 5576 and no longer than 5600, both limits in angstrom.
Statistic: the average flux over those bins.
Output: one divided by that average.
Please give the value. 1.00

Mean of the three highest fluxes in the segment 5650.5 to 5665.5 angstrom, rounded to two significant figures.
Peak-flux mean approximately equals 0.99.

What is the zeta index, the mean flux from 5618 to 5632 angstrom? 0.96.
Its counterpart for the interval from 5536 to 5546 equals 1.05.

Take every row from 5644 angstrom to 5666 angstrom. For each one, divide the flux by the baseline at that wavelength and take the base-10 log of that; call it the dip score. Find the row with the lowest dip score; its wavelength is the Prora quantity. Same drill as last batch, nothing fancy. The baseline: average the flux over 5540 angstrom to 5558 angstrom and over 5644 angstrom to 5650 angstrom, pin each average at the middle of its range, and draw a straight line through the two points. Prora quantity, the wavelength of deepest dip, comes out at 5664.0 angstrom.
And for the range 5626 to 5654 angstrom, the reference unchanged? 5631.0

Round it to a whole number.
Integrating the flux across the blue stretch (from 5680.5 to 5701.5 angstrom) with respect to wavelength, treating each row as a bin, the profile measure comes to 20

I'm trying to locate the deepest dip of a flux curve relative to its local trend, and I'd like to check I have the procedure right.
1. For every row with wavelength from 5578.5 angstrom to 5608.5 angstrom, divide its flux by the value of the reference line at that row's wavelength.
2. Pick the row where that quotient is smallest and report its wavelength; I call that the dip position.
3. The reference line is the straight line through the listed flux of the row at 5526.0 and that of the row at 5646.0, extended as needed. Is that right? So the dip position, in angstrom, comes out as 5589.0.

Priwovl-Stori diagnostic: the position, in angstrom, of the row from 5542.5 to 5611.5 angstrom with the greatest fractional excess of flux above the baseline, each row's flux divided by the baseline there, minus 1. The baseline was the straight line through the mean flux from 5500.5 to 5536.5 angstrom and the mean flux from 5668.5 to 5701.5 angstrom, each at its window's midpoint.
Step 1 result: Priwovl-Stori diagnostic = 5547.0 angstrom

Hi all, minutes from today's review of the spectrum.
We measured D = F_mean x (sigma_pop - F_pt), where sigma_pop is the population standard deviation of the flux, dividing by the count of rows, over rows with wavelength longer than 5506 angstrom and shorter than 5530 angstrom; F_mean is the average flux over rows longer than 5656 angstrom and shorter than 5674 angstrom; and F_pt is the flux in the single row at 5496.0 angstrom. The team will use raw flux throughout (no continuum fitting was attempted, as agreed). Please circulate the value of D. -1.16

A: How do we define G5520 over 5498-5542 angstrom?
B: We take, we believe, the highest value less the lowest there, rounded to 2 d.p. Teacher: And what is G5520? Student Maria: 0.17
